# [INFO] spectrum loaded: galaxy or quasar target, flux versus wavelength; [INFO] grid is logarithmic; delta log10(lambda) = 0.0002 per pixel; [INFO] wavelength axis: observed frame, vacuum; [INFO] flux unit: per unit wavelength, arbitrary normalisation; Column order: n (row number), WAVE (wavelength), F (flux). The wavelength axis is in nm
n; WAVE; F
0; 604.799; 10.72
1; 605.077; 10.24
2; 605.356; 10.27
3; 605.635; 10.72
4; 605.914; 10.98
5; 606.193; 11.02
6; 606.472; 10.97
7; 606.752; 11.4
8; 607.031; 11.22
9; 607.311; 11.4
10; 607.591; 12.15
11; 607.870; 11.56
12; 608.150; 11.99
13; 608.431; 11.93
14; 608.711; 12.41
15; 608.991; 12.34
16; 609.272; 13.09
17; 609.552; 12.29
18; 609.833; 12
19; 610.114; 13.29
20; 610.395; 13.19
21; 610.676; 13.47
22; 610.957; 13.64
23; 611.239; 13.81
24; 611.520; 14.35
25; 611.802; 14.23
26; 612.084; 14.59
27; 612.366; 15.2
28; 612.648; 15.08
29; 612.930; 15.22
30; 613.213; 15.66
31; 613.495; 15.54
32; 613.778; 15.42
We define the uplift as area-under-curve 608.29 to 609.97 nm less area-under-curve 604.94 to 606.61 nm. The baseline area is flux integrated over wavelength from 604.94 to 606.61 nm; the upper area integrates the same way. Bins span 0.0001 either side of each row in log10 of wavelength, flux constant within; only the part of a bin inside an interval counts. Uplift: 2.9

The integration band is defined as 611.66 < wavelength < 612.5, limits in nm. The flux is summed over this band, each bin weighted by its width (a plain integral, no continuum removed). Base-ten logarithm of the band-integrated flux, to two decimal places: 1.09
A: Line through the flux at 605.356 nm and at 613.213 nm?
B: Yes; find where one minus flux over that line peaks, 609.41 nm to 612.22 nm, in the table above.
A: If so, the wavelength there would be 609.833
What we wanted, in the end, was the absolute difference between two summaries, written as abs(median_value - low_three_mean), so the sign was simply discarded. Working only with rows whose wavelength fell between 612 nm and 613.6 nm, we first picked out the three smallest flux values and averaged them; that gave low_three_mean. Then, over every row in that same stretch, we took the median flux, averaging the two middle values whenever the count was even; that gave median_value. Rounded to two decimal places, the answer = 0.25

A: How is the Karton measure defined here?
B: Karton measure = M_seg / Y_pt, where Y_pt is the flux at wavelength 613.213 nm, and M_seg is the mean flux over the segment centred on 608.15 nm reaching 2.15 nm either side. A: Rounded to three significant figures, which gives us 0.762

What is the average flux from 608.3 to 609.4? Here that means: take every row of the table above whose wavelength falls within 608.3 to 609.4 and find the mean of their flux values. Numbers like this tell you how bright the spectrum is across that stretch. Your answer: 12.4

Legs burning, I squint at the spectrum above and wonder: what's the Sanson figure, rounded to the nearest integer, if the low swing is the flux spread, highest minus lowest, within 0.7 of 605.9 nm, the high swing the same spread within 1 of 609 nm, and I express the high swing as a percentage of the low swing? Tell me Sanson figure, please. 155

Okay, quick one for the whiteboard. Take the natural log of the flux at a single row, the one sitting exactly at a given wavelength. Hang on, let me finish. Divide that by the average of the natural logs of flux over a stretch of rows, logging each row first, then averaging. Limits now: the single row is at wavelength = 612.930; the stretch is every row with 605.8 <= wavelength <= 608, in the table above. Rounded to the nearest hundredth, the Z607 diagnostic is 1.12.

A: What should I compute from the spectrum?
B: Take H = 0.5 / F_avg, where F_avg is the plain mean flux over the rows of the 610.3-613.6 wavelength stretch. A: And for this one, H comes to 0.0345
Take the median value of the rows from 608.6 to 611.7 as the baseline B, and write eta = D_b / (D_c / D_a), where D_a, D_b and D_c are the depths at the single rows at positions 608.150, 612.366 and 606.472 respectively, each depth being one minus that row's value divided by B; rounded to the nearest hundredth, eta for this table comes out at -0.08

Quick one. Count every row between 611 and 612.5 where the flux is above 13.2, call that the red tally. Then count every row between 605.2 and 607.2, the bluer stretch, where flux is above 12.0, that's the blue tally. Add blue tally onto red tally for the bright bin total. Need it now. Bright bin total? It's 5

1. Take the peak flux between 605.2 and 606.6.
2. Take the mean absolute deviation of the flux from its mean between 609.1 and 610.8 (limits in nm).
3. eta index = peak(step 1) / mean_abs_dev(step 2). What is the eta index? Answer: 22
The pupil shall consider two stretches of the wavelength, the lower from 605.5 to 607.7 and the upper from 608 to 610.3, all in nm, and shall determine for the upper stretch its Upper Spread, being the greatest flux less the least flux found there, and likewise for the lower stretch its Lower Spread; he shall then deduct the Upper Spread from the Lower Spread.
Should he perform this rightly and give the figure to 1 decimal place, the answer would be 0.1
